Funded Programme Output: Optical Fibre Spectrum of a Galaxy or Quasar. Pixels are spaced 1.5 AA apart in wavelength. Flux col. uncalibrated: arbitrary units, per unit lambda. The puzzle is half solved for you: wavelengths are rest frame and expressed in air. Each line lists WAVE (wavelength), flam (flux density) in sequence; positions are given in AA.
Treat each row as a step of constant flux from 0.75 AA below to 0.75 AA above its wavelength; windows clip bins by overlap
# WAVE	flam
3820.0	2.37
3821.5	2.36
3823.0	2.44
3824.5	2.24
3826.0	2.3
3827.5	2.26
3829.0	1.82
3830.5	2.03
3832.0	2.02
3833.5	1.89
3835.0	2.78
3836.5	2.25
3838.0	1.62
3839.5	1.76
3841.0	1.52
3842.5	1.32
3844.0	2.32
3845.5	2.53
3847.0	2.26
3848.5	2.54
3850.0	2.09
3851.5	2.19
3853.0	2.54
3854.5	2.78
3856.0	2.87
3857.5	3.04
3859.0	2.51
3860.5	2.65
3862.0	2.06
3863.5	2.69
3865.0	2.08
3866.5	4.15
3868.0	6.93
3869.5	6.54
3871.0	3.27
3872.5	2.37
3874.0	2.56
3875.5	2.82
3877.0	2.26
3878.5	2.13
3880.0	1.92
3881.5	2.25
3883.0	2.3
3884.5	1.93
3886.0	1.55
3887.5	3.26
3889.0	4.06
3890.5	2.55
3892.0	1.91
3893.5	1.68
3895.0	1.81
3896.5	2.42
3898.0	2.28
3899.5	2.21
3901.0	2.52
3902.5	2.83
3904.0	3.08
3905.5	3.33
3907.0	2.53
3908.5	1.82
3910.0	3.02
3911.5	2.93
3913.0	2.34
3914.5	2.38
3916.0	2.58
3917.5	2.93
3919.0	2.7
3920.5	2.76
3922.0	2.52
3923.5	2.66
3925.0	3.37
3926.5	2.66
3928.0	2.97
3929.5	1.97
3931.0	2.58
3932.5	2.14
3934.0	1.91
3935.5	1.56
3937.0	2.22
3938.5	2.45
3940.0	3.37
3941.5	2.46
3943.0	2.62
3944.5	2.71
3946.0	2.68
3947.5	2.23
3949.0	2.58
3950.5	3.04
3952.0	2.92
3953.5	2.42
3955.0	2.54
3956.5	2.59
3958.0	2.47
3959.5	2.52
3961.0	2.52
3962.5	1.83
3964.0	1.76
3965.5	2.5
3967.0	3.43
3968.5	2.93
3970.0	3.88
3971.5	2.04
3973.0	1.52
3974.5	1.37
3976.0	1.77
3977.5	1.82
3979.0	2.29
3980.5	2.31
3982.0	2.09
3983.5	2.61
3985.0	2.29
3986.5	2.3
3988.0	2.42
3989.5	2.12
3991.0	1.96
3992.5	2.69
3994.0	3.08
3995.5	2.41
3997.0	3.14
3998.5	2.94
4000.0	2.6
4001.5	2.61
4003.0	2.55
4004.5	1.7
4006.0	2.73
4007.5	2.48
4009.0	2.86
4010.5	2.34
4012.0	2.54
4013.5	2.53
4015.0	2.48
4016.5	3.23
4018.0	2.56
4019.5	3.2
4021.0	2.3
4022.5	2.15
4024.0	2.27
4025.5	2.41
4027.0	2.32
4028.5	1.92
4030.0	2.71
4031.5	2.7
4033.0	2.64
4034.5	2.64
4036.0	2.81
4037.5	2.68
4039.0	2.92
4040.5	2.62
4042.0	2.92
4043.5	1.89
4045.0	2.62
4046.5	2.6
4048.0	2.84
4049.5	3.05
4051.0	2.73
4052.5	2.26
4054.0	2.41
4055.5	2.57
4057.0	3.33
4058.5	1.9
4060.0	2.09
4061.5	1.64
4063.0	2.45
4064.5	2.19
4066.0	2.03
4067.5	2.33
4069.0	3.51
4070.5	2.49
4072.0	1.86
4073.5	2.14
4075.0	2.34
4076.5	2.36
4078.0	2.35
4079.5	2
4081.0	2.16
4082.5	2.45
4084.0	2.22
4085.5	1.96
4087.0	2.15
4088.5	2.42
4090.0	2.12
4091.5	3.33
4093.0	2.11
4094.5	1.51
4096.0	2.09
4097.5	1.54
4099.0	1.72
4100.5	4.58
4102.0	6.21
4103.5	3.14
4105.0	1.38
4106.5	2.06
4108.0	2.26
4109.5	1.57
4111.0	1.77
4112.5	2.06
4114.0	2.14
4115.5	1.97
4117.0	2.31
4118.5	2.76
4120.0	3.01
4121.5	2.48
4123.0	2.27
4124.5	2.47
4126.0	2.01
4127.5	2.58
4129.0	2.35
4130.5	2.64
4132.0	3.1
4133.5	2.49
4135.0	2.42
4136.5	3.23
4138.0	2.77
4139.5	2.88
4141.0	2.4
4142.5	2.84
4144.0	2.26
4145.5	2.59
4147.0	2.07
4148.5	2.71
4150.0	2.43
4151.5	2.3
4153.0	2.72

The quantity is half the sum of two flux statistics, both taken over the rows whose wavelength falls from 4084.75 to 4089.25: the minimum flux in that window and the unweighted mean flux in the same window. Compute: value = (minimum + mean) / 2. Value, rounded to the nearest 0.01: 2.07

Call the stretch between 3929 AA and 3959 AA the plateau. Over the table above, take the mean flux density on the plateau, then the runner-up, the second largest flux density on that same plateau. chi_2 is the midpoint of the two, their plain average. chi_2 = 2.76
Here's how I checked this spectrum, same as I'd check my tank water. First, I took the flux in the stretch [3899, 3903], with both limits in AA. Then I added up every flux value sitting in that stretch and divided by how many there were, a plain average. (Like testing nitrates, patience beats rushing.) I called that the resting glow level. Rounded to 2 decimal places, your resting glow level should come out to 2.52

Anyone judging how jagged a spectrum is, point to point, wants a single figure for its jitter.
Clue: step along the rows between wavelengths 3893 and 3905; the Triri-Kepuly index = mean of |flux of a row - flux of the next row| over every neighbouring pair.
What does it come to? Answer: 0.26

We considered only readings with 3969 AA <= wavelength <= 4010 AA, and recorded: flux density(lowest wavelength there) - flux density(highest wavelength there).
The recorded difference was 1.0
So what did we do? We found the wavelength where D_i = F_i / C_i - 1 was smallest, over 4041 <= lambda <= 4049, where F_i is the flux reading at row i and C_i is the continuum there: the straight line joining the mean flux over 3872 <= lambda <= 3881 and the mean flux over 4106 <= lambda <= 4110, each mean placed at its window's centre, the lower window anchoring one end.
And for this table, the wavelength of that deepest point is 4043.5 AA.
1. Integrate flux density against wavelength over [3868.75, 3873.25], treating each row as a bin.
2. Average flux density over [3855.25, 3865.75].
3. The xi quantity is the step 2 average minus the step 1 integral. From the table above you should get -16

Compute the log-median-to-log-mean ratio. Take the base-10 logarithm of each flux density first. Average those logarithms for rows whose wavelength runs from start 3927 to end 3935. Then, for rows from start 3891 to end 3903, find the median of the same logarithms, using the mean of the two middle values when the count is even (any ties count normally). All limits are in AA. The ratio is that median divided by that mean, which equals 1.0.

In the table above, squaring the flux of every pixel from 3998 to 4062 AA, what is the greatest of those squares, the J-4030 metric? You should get 11.1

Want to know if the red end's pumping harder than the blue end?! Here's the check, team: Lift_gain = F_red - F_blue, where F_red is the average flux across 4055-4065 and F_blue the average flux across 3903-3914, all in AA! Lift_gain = -0.41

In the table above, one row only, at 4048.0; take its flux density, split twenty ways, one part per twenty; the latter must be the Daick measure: 0.142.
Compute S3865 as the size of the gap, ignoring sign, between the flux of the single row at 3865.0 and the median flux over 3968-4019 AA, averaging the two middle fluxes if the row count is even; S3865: 0.40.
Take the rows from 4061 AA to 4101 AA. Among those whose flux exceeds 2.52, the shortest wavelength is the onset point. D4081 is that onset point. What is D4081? 4069.0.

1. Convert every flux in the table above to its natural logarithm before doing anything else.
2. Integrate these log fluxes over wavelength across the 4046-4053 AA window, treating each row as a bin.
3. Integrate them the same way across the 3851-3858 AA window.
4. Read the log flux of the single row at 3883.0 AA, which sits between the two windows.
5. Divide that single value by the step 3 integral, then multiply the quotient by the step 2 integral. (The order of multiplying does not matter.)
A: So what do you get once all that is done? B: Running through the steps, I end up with 0.84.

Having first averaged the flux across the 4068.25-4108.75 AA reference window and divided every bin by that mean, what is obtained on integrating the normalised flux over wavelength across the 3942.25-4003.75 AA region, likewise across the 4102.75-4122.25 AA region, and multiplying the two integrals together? 1085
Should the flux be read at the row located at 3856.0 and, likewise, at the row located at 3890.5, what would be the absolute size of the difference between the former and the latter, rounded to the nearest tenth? 0.3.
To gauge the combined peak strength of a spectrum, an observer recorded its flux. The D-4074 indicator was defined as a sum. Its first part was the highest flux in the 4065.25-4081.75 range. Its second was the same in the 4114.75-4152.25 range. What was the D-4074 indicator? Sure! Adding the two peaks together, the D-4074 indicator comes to 6.7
